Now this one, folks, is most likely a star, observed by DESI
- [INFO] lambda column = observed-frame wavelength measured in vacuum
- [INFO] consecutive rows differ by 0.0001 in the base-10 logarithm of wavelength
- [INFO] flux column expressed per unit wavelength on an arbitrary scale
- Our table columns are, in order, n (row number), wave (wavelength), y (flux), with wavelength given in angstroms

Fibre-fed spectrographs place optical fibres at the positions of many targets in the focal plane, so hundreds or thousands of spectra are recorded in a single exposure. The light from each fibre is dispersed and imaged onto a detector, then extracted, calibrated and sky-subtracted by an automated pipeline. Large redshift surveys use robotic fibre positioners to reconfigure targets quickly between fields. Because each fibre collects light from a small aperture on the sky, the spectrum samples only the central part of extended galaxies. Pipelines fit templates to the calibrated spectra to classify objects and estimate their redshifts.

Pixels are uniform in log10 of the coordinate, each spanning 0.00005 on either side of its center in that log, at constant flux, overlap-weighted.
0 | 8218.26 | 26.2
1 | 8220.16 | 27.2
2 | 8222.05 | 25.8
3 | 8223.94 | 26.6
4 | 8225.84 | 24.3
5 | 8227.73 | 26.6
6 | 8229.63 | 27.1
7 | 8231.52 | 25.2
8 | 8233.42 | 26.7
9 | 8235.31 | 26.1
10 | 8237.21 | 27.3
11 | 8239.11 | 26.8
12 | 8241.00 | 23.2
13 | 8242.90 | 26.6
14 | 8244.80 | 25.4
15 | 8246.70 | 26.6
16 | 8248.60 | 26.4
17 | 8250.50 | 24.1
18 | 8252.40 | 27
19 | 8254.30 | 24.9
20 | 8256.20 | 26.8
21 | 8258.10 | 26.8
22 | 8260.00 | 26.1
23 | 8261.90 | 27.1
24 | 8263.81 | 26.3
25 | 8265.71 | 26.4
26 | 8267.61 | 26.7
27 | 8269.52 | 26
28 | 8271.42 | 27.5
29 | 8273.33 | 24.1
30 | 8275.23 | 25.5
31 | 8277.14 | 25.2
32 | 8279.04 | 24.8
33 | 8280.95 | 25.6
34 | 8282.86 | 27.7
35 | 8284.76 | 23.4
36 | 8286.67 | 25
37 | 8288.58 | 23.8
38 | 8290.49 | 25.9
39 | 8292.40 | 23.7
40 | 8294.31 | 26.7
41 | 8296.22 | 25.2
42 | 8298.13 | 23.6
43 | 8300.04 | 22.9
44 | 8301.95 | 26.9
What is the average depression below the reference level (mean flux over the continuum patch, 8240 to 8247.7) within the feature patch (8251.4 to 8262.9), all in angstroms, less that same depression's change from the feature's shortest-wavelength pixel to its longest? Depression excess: -1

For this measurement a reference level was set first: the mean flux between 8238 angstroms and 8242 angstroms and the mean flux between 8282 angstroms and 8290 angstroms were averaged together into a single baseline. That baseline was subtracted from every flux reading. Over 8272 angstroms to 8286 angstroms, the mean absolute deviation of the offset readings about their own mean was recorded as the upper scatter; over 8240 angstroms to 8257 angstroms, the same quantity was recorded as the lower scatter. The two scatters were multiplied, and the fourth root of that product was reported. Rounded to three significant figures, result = 1.01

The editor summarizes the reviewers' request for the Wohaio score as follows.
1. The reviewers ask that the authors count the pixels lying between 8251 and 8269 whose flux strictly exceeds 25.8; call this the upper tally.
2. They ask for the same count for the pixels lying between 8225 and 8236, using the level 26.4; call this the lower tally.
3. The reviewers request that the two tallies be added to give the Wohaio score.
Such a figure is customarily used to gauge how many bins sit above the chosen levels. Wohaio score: 11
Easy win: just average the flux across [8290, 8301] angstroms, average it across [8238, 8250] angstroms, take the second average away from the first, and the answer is -1.2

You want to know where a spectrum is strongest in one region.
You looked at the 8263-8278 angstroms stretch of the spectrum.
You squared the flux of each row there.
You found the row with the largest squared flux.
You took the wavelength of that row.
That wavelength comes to 8271.42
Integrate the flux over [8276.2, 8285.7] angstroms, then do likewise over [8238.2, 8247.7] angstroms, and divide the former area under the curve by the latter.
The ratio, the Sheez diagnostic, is 0.99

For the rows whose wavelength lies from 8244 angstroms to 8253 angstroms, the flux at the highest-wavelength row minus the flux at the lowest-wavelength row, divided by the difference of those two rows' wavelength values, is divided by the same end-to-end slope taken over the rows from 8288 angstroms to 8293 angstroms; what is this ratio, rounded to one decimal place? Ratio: -8.0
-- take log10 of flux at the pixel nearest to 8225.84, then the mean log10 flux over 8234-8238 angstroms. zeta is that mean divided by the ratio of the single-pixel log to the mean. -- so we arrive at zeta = 1.47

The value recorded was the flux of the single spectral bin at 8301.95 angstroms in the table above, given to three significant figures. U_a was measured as 26.9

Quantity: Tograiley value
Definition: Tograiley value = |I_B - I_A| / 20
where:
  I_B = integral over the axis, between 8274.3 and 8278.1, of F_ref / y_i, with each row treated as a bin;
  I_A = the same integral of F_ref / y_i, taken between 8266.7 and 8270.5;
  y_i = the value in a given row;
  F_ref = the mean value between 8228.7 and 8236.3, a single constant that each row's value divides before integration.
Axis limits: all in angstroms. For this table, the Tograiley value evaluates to 0.008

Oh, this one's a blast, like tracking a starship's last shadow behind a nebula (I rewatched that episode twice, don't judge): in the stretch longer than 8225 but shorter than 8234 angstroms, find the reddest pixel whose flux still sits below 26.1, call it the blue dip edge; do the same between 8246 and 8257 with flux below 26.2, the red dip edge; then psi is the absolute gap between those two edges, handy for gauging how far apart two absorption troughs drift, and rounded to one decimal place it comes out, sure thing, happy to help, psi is 22.8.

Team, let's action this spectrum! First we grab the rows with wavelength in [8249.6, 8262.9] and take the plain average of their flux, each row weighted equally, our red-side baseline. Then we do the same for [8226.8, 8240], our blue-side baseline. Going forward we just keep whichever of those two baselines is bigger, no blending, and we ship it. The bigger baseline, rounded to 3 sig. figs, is 26.5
